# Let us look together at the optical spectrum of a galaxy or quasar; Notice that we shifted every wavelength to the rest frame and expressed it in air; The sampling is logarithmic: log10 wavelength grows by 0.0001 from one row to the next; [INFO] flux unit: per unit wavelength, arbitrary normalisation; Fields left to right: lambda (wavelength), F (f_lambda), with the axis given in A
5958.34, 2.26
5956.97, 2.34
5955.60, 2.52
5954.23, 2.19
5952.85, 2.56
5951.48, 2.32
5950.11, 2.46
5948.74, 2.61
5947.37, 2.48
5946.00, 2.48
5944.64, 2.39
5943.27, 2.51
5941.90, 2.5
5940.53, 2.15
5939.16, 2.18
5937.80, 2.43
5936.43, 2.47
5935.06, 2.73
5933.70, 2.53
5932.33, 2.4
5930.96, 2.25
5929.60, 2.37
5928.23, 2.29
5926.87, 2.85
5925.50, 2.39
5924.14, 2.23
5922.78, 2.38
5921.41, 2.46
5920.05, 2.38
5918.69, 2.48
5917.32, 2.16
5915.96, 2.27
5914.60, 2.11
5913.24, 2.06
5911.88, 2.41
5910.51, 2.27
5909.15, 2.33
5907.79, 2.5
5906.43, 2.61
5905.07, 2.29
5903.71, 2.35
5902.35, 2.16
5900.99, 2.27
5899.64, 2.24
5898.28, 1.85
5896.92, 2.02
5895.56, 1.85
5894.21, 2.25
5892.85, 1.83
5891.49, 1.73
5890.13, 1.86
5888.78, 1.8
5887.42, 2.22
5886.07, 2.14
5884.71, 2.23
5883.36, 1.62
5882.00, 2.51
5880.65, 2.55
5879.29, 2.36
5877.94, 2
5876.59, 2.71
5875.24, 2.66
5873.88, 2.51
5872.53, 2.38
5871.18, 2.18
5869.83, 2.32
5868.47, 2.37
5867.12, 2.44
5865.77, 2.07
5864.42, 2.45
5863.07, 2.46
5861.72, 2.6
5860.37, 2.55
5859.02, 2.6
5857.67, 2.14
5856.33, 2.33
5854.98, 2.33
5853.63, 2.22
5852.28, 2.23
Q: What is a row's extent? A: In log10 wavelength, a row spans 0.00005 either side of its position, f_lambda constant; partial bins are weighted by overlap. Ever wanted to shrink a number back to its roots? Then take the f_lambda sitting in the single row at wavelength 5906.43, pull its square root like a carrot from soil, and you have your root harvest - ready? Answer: 1.62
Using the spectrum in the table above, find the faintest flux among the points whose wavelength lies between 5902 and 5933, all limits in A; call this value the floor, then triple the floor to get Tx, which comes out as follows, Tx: 6.2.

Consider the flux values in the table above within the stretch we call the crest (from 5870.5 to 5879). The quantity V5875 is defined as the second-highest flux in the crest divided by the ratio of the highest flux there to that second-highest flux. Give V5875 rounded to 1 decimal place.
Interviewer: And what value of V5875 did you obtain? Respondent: 2.6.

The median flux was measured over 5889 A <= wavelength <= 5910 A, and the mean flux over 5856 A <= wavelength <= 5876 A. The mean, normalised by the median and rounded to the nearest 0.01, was 1.07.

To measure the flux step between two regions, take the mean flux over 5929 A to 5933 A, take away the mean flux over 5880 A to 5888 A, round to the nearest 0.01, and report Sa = 0.13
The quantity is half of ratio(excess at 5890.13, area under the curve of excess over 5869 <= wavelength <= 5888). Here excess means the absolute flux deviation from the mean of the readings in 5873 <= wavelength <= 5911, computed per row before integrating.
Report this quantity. 0.039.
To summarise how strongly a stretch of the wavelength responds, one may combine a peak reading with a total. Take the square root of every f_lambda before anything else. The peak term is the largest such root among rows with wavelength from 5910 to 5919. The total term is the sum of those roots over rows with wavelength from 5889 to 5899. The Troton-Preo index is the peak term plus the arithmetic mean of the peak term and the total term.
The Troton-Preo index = 7.20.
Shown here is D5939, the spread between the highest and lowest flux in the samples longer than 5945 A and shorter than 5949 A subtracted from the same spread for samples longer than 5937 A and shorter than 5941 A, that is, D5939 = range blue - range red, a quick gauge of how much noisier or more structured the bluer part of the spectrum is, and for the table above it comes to 0.15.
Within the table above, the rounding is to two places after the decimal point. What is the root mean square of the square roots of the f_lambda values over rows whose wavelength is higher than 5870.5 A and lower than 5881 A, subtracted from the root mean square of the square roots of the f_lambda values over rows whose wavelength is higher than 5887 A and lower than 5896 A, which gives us -0.16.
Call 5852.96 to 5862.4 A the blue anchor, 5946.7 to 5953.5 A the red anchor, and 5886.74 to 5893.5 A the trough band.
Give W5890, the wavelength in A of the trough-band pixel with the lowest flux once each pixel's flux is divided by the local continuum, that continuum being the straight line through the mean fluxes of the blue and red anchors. 5891.49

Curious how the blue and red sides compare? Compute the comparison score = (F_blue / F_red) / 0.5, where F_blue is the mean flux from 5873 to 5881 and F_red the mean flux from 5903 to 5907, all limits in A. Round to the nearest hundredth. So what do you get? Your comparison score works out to 2.04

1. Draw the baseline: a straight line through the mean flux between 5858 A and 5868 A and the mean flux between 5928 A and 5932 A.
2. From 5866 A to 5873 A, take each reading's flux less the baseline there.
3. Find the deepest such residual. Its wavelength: 5871.18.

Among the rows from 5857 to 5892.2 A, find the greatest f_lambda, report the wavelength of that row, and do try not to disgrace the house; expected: 5876.59 A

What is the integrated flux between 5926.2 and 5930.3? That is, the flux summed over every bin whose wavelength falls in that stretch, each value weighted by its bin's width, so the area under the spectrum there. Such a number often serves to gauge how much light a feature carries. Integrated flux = 10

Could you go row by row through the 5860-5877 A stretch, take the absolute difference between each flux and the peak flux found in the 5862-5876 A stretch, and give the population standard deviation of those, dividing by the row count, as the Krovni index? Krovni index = 0.16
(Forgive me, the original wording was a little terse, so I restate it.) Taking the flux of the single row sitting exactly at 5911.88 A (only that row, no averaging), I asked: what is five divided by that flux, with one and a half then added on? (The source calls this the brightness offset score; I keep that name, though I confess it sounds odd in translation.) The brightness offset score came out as 3.57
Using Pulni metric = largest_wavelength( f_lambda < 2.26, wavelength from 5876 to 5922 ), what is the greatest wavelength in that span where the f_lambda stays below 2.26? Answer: 5917.32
